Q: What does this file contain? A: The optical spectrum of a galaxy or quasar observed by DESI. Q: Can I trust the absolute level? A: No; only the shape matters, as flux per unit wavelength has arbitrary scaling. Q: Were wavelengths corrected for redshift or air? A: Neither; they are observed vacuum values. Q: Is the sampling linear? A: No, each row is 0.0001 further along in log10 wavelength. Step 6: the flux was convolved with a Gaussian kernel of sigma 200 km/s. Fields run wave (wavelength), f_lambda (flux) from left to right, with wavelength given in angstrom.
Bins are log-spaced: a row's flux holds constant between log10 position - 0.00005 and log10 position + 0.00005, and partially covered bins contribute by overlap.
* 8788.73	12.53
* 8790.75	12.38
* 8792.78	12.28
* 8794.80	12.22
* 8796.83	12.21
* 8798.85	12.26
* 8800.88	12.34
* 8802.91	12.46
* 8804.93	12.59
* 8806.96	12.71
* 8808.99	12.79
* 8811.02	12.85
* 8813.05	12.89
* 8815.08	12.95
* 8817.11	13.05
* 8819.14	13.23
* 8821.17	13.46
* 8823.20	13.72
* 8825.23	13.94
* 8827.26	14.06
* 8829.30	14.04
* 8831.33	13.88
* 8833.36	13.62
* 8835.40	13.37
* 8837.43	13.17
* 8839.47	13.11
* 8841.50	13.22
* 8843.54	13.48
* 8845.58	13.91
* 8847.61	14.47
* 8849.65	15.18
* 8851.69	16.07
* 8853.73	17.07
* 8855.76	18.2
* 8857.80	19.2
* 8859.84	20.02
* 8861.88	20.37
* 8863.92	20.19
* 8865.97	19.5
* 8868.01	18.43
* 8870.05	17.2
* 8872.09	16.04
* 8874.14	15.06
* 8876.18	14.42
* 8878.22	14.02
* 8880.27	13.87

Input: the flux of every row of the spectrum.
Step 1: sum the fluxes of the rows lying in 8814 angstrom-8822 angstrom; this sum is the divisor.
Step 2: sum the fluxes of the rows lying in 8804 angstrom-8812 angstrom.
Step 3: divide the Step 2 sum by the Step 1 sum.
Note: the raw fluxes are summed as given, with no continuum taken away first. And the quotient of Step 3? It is 1.0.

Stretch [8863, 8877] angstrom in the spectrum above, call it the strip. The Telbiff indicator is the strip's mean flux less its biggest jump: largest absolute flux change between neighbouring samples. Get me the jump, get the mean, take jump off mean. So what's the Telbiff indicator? 16.0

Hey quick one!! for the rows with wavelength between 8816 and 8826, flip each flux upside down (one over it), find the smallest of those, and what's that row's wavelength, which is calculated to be 8825.23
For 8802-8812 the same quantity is 8811.02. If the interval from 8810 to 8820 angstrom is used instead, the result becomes 8819.14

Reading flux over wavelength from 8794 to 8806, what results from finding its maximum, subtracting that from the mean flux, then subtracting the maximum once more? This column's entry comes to -12.8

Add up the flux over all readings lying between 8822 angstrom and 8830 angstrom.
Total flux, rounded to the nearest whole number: 56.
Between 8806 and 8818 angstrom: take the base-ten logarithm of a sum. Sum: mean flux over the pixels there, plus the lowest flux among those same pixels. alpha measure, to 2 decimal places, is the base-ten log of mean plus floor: 1.41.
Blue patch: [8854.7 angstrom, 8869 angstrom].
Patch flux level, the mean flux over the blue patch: 19.4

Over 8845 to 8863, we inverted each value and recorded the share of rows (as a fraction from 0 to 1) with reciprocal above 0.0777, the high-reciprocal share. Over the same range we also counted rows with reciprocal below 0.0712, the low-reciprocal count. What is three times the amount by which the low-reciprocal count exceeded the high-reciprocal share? 24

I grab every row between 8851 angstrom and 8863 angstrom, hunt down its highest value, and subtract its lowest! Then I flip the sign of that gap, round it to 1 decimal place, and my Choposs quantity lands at -4.3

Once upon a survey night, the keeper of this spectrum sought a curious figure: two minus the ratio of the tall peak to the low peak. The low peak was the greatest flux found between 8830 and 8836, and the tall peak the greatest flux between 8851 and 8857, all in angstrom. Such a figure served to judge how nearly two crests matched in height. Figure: 0.69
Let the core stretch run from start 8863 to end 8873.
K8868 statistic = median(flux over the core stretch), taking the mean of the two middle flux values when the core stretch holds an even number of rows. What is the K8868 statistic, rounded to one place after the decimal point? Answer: 18.4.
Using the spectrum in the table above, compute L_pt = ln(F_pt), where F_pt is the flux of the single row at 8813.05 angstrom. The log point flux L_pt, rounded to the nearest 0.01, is 2.56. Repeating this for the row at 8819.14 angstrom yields 2.58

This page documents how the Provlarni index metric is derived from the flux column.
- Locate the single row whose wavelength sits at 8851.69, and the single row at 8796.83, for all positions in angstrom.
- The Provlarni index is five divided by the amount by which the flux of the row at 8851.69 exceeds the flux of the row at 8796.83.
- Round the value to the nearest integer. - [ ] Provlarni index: 1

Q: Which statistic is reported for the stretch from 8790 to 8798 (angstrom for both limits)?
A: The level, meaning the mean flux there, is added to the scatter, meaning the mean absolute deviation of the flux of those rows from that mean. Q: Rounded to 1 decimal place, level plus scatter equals 12.3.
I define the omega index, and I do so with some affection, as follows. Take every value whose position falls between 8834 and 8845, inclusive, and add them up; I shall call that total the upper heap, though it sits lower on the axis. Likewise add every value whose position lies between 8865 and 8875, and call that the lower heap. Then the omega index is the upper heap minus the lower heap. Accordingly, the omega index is -20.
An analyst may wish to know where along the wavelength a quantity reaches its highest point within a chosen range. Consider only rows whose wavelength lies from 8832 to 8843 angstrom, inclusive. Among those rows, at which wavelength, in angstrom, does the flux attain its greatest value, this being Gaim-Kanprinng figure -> 8833.36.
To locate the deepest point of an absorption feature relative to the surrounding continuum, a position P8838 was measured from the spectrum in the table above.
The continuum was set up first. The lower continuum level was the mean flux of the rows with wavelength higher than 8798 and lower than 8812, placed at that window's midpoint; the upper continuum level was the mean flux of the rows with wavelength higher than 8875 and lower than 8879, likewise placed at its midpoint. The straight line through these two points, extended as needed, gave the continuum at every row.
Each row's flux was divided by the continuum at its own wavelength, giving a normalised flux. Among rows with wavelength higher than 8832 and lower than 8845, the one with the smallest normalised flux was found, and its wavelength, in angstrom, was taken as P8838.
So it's 8839.47 angstrom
